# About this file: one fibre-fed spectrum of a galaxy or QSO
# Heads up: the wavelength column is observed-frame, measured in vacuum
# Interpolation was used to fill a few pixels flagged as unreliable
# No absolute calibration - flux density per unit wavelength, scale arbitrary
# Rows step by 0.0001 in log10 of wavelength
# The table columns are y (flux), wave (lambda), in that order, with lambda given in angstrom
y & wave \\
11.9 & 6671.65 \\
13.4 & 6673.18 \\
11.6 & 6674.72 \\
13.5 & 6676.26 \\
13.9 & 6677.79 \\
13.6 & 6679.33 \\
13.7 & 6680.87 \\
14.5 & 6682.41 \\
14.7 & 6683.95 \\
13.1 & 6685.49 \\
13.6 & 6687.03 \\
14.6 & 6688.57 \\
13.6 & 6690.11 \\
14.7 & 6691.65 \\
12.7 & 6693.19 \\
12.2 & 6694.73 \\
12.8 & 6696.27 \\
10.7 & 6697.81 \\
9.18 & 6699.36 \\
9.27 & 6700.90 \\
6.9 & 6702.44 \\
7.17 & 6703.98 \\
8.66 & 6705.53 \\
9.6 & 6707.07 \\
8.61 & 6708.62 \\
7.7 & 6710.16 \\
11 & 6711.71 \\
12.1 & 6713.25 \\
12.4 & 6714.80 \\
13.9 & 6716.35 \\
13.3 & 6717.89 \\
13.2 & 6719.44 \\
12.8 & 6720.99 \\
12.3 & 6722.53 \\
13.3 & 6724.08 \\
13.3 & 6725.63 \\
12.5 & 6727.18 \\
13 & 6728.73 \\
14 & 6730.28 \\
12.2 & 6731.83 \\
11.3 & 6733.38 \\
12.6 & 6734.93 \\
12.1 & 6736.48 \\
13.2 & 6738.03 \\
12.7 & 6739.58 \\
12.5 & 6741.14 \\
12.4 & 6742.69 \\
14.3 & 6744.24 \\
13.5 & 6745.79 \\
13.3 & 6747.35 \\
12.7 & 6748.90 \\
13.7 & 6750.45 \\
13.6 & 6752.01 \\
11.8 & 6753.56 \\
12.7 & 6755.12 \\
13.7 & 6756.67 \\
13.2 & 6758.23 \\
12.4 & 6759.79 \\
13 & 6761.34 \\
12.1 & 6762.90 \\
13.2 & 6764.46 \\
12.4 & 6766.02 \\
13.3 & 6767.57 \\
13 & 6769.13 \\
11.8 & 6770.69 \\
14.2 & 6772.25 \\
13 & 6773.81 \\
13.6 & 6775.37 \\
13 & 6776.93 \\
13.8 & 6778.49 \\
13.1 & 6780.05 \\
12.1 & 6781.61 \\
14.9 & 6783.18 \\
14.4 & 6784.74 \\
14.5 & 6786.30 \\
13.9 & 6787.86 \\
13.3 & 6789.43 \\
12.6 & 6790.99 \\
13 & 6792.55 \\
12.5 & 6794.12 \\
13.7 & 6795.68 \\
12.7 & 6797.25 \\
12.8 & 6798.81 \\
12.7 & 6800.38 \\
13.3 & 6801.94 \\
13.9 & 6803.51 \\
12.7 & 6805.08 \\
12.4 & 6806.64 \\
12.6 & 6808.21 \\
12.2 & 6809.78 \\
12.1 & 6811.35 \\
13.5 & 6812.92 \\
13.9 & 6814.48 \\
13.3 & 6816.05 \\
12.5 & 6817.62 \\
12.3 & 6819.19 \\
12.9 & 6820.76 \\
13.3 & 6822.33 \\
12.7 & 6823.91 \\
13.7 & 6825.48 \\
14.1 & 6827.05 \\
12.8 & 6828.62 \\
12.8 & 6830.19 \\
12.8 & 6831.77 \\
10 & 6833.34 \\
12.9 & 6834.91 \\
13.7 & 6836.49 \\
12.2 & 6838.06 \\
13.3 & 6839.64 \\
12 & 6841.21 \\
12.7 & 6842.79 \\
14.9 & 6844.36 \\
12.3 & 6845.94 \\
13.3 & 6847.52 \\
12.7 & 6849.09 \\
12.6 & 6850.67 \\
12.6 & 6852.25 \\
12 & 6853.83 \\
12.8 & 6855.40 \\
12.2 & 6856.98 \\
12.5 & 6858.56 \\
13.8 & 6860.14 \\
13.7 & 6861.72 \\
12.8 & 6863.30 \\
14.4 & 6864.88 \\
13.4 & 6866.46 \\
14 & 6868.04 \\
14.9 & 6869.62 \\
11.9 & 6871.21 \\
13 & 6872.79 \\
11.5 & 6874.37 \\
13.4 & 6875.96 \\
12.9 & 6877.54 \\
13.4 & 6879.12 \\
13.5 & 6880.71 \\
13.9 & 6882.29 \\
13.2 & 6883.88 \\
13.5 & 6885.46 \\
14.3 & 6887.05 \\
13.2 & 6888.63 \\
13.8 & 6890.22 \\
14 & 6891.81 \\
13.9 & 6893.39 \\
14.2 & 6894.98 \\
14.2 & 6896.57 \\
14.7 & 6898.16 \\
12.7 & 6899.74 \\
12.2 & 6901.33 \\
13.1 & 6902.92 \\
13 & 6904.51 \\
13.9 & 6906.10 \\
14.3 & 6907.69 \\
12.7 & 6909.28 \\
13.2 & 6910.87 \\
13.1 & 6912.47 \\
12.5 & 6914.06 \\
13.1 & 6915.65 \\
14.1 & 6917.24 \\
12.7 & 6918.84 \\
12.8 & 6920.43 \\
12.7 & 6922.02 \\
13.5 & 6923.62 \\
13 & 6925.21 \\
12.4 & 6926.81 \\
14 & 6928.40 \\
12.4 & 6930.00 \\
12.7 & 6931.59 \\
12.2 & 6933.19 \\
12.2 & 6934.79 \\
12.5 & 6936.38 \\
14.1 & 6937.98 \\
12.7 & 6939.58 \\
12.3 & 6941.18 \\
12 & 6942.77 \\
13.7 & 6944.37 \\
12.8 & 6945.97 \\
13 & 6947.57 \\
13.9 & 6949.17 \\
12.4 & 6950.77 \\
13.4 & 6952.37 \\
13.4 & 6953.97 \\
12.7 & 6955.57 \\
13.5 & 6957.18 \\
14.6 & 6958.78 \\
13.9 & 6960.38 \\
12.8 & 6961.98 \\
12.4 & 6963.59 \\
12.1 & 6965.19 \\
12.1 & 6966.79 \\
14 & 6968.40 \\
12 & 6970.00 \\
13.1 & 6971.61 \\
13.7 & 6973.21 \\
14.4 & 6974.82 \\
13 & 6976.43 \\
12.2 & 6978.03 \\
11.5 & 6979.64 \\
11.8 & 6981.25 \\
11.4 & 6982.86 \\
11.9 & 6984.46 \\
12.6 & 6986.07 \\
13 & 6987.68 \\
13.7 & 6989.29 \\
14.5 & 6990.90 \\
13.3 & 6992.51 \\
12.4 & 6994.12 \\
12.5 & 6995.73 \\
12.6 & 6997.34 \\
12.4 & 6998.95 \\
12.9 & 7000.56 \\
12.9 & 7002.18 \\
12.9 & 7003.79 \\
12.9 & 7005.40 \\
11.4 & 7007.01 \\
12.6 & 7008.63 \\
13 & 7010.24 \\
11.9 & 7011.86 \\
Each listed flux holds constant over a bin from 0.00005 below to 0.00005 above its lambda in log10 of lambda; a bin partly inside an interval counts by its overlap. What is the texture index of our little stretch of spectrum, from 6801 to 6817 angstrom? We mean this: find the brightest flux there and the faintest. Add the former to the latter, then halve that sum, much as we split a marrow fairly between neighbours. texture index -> 13.0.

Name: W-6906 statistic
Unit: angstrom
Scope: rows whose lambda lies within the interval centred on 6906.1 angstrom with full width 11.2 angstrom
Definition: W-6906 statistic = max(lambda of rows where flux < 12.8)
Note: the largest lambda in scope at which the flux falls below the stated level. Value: 6909.28 angstrom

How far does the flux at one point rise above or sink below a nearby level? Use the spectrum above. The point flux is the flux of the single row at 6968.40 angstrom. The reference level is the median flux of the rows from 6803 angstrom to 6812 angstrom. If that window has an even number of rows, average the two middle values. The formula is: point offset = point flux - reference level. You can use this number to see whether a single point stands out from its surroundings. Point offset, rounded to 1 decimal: 1.5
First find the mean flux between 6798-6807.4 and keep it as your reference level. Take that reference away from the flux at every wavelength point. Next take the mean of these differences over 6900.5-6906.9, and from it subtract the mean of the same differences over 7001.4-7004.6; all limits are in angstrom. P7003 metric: 0.1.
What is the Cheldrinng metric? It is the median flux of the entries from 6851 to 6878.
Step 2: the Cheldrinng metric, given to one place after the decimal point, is 12.9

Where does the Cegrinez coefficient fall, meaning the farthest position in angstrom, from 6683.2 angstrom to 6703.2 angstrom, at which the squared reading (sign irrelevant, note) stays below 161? 6702.44 angstrom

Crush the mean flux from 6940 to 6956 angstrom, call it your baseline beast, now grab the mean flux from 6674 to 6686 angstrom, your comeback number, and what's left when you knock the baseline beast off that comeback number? 0.6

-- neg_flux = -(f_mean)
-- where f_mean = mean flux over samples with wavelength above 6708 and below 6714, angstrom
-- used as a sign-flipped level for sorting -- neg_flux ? -9.9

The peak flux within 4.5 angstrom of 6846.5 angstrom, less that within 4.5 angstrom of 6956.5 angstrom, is 0.3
